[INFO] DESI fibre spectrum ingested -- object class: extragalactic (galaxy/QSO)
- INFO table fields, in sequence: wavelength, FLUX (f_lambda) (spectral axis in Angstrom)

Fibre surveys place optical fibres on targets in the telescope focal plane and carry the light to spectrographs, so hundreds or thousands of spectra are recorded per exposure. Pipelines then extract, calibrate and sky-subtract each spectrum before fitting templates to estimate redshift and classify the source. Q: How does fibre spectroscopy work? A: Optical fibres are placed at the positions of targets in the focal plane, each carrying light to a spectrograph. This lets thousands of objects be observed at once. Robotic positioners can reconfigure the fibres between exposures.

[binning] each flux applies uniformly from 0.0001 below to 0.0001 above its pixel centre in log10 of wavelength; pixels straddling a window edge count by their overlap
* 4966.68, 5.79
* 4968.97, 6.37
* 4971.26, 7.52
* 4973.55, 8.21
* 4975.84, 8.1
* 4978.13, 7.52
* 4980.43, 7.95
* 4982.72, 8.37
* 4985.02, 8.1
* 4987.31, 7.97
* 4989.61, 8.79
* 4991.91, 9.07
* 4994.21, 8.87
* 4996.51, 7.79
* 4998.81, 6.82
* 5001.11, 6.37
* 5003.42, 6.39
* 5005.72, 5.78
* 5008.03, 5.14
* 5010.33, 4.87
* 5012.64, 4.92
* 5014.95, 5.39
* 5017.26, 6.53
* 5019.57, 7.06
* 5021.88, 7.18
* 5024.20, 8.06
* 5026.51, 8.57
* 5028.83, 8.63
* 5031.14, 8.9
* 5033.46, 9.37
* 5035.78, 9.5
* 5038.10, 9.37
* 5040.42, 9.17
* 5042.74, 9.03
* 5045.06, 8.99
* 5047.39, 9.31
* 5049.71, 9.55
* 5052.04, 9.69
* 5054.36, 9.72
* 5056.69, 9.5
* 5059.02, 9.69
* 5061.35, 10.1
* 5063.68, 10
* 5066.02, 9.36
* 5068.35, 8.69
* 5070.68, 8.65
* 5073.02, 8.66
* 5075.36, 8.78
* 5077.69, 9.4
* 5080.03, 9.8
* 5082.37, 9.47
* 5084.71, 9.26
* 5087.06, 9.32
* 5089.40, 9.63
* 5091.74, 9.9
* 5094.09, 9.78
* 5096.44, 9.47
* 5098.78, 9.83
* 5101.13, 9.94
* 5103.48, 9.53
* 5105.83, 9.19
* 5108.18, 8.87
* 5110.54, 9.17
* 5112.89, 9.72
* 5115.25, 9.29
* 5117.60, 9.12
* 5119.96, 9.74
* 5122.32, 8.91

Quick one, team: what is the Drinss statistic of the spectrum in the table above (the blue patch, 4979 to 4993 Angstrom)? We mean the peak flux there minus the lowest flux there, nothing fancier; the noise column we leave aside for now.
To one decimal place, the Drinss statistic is 1.1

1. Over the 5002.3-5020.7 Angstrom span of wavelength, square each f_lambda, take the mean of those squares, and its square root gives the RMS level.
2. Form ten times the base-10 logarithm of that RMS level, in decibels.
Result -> 7.6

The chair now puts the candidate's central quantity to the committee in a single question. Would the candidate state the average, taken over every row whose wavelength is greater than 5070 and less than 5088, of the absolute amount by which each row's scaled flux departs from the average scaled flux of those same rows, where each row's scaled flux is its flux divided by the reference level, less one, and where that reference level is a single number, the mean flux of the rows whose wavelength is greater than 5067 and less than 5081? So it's 0.039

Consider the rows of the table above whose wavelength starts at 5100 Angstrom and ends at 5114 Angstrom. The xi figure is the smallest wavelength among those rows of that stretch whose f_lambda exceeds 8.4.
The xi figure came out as 5101.13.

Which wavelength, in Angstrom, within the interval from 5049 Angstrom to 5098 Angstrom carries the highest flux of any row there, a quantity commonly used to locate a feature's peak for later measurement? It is 5061.35 Angstrom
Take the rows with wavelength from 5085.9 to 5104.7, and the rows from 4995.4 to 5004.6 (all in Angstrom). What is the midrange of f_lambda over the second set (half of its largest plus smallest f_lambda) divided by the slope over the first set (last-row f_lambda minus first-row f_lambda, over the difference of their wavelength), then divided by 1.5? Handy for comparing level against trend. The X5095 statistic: 369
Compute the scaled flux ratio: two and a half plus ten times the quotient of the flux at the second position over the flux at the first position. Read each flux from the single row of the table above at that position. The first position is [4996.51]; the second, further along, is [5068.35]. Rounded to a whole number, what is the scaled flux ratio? 14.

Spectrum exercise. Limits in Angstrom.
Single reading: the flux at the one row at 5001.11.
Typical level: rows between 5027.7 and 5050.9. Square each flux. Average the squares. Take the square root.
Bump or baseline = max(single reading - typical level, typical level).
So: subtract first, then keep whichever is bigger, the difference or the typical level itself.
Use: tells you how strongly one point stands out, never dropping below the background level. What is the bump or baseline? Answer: 9.19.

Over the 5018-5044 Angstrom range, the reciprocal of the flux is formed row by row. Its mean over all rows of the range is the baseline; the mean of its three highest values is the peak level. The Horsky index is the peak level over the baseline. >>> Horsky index 1.15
